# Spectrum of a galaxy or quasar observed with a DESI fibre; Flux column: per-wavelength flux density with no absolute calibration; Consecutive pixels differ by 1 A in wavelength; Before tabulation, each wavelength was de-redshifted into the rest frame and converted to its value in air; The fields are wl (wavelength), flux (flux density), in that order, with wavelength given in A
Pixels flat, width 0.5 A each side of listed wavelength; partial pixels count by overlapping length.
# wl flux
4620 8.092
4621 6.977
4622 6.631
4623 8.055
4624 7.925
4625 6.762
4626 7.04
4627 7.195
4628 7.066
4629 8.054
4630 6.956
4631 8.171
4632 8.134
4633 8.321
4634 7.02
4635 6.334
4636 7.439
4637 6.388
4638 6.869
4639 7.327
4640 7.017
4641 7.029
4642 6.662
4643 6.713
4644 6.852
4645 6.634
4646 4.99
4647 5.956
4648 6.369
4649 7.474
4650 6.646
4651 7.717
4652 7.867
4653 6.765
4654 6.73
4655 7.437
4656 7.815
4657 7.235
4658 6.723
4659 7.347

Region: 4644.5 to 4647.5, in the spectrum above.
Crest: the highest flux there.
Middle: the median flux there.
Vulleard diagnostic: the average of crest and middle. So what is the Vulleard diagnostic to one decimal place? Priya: 6.3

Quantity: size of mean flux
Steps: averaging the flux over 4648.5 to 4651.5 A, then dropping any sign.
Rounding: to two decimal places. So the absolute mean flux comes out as 7.28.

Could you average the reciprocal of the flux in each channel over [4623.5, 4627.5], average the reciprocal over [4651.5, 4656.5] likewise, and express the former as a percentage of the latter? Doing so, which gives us 101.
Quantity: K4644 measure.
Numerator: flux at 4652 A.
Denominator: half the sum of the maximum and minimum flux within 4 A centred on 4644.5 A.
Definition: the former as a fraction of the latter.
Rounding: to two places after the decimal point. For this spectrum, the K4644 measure 1.33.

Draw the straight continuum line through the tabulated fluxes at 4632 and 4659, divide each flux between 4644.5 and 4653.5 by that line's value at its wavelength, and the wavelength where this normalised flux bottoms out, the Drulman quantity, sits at 4646 A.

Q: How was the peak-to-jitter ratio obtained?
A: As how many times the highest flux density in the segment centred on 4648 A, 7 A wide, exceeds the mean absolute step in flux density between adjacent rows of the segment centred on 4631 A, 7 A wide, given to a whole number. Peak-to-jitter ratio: 10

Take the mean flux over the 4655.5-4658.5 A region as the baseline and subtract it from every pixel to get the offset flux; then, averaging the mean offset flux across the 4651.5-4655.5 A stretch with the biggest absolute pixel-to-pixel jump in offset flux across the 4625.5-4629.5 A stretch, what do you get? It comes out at 0.47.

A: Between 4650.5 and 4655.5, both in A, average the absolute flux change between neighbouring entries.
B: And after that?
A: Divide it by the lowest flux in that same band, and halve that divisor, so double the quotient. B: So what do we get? 0.15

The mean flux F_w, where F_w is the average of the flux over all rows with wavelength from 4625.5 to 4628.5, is 7.10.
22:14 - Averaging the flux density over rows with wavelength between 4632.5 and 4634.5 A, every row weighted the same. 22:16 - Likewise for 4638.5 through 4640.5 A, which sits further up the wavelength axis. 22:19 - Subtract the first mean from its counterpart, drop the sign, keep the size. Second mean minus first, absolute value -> 0.50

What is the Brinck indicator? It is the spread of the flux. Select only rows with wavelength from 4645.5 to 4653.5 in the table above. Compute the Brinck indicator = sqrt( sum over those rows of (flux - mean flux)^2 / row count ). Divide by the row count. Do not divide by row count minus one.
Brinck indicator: 0.9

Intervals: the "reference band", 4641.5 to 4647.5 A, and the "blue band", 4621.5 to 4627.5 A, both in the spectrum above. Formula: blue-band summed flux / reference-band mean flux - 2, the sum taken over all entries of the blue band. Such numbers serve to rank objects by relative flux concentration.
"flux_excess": 4.92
